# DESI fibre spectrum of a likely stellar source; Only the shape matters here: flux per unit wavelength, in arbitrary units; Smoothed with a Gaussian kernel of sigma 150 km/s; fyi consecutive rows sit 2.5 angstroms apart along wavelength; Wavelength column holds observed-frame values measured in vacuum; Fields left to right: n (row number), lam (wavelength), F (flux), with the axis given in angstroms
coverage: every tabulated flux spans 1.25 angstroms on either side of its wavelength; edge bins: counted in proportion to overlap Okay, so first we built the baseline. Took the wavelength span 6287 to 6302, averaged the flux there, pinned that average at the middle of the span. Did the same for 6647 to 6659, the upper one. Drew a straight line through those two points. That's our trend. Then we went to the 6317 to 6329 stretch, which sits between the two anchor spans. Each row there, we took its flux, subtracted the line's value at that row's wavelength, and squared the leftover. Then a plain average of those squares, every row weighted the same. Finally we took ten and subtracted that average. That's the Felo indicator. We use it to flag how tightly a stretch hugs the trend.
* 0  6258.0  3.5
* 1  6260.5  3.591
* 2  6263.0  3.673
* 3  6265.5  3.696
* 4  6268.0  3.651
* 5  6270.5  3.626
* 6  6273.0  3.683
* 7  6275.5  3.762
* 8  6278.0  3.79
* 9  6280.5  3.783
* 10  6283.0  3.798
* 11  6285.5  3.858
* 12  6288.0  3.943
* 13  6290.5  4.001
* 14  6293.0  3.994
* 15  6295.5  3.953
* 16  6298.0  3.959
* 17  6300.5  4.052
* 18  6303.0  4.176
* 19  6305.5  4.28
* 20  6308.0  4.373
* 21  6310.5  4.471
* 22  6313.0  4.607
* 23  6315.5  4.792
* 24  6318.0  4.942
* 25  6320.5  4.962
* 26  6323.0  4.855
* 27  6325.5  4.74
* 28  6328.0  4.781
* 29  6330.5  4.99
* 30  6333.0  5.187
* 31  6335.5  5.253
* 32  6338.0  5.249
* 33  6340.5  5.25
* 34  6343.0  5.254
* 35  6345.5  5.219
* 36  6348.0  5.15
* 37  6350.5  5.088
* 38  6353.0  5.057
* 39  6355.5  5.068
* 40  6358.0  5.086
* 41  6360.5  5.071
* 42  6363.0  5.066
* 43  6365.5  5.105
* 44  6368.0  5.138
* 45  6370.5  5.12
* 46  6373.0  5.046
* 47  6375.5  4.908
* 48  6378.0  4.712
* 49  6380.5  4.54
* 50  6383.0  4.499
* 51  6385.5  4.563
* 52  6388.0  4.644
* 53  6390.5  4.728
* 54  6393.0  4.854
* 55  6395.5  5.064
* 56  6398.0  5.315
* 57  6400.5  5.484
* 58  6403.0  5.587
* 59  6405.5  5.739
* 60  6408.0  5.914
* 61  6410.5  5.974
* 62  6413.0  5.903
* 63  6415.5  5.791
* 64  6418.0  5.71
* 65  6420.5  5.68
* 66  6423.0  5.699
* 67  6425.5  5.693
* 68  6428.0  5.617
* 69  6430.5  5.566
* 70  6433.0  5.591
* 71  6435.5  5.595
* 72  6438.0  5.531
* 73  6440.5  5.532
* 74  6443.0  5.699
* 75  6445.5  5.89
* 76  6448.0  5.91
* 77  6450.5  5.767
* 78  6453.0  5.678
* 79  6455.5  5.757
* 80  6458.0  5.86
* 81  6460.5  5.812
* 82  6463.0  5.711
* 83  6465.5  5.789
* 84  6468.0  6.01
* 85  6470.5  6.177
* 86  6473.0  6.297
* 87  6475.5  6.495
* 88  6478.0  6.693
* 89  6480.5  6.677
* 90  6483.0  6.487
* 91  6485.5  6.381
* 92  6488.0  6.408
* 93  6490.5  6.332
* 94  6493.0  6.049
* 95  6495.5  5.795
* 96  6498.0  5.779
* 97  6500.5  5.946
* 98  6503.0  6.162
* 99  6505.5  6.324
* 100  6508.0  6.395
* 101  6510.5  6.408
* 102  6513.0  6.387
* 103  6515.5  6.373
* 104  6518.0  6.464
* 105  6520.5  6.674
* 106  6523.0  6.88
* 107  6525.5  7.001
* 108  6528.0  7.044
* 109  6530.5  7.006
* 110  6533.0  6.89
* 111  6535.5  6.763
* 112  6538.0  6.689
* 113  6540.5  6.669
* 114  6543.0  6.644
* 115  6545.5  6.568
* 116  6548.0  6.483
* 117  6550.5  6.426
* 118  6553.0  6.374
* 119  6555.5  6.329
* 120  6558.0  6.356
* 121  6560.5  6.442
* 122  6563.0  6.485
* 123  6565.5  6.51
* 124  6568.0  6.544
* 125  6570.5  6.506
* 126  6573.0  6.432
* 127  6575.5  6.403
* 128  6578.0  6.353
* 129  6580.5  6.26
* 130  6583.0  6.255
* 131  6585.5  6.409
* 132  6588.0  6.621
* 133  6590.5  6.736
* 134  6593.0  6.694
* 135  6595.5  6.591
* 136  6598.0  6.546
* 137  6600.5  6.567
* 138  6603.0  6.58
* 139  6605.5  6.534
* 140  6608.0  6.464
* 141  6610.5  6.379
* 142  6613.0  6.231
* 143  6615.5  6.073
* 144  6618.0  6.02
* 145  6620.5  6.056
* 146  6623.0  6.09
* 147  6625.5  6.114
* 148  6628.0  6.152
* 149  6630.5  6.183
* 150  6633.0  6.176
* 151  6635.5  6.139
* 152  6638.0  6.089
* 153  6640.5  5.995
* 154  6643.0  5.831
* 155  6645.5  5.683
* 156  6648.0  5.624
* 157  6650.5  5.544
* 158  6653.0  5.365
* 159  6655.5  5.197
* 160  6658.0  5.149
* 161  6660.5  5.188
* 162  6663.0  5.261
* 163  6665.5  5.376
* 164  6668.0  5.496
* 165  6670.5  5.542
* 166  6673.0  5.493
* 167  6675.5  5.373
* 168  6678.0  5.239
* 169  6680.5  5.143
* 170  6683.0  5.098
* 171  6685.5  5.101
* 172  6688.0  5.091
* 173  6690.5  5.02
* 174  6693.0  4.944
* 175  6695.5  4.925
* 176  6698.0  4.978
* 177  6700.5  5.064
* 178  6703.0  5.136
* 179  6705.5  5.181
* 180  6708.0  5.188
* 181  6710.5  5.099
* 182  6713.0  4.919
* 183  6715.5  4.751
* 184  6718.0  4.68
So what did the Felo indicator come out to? 9.4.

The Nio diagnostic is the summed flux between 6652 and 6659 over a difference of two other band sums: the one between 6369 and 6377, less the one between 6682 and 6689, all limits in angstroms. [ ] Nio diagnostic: -73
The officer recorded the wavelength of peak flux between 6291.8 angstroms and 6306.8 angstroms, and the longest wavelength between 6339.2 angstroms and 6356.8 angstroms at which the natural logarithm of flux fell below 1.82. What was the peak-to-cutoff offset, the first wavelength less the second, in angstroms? -50.0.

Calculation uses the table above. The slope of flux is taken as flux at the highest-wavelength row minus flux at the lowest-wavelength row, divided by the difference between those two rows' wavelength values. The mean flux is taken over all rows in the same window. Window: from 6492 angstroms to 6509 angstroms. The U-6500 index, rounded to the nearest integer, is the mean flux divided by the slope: 263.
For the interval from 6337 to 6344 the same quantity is 5251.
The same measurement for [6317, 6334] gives 301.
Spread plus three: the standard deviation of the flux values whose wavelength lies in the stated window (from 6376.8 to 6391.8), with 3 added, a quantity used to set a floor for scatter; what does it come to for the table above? 3.09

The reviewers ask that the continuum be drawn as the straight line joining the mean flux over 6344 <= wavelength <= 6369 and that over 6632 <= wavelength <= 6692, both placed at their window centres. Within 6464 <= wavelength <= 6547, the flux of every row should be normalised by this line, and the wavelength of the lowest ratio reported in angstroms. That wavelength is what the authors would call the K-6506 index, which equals 6498.0 angstroms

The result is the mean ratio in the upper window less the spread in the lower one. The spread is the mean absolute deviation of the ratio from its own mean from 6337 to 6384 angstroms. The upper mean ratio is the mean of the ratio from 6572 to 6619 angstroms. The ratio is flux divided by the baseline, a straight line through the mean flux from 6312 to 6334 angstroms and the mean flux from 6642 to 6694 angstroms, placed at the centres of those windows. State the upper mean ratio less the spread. 1.20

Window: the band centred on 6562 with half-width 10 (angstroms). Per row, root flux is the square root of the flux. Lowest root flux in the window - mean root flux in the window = -0.023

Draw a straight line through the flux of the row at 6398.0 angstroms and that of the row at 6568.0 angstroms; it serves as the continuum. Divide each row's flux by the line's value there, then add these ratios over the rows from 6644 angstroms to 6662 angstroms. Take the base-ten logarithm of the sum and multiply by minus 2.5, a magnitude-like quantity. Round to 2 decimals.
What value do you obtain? -1.81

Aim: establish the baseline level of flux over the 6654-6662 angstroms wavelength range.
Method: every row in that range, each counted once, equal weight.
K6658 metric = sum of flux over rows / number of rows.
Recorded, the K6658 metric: 5.2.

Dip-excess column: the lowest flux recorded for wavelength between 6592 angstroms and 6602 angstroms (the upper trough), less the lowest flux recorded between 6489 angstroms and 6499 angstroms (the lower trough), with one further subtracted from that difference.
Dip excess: -0.23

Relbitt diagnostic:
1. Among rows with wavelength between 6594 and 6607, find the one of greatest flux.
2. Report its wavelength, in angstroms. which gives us 6595.5 angstroms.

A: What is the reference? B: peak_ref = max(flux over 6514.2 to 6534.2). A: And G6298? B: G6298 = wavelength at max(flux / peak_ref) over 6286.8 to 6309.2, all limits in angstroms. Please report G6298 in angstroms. 6308.0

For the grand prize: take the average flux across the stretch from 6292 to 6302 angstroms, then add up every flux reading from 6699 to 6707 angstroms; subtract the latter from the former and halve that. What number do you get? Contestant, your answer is -5.7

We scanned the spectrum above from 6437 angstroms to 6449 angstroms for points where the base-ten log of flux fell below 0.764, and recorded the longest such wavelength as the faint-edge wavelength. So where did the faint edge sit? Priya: 6443.0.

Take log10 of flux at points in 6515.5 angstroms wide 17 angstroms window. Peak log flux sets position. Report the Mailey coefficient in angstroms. 6523.0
